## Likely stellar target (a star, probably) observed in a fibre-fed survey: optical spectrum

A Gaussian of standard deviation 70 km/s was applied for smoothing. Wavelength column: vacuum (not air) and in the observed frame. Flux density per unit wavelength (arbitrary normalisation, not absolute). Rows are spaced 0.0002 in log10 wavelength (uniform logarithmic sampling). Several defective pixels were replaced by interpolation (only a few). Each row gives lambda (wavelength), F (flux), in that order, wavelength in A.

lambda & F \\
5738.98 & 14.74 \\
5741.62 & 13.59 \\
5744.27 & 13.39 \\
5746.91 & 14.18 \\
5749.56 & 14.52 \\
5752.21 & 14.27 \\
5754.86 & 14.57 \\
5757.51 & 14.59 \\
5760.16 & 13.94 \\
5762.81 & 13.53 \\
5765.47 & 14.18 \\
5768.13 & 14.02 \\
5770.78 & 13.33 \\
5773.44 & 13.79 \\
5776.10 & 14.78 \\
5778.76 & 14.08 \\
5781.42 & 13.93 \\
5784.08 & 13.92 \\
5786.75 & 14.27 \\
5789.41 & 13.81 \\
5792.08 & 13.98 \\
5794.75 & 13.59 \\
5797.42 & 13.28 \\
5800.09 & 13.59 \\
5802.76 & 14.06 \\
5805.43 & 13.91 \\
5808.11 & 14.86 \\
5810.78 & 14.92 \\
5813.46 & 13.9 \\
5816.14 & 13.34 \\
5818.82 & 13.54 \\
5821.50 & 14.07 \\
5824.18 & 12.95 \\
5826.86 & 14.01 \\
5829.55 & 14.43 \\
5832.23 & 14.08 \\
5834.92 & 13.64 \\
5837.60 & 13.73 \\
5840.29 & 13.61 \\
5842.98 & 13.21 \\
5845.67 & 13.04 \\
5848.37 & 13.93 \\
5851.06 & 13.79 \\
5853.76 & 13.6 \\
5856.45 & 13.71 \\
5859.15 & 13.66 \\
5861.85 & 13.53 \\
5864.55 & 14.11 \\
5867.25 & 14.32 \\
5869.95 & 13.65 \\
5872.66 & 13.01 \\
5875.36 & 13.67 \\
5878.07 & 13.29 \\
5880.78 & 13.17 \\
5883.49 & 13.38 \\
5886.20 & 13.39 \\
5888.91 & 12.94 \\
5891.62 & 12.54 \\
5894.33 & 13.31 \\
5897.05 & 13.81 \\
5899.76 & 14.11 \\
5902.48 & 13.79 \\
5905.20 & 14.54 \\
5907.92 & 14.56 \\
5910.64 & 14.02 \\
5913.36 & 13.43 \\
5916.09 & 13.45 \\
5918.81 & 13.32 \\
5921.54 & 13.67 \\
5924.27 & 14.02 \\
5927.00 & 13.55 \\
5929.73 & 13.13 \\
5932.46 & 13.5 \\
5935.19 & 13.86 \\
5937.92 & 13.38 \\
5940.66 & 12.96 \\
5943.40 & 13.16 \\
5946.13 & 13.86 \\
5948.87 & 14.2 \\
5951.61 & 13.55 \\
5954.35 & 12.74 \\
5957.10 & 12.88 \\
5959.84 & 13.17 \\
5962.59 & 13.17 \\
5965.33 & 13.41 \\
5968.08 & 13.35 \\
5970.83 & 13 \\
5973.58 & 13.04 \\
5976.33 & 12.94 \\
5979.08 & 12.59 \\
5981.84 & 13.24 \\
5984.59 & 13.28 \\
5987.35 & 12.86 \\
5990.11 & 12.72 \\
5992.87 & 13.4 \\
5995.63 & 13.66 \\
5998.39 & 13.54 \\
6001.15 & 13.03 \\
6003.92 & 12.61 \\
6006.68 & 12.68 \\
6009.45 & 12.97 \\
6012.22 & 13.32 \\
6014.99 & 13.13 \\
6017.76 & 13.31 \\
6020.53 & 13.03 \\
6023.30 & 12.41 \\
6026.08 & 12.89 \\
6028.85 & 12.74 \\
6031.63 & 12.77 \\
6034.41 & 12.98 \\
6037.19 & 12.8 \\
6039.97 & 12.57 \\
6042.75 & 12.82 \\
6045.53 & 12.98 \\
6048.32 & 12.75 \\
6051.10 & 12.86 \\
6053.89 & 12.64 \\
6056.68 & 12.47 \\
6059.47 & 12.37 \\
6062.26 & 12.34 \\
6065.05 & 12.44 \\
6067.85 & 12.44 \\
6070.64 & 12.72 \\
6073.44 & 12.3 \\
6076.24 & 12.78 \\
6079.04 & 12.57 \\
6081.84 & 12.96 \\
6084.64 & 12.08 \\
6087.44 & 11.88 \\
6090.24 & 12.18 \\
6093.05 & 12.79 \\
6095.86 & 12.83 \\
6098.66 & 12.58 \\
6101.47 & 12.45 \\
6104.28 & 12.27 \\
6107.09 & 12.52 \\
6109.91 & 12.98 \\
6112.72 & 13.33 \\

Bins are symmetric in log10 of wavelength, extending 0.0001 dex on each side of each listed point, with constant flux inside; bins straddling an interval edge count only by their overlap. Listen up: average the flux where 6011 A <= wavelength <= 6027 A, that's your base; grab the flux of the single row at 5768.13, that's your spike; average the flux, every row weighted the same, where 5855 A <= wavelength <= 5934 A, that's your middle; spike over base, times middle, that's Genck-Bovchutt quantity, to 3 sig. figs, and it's 14.7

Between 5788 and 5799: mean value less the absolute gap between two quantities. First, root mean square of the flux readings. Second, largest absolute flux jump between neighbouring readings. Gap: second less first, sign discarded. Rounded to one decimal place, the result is 0.4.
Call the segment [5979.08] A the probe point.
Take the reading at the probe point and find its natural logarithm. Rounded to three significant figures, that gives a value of 2.53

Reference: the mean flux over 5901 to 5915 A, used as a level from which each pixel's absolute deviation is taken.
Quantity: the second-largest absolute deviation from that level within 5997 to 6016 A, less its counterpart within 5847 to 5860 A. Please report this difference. 1.0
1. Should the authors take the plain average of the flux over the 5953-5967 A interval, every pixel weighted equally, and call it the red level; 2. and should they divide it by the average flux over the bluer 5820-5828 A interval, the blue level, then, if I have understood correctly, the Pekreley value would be 0.96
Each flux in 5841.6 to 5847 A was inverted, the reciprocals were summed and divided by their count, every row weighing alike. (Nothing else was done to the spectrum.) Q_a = 0.0762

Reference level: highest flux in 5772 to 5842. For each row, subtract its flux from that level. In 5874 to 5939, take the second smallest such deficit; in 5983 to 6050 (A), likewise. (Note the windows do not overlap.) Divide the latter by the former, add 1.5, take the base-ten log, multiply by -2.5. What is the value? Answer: -1.8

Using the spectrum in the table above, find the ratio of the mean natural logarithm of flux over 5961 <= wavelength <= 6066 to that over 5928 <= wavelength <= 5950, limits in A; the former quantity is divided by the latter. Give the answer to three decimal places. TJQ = 0.983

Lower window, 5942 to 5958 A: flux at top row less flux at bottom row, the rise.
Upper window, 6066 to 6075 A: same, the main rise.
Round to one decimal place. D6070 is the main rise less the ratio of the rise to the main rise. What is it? -2.1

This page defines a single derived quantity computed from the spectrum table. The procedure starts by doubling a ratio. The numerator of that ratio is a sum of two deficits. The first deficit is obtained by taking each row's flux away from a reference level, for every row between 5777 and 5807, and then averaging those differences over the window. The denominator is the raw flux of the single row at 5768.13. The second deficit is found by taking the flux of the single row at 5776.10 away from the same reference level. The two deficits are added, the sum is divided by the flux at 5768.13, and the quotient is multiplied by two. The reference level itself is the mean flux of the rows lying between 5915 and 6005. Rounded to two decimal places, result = -0.30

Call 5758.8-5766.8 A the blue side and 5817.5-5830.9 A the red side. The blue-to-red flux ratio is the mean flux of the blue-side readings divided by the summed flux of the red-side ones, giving 0.20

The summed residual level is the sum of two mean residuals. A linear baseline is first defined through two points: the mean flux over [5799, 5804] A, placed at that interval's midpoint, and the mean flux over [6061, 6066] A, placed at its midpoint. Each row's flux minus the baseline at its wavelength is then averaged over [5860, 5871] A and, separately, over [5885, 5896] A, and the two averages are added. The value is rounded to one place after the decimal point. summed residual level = 0.1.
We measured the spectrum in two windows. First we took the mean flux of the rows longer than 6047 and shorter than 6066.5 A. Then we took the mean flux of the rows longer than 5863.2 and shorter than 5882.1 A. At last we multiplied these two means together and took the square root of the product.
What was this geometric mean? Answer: 13.1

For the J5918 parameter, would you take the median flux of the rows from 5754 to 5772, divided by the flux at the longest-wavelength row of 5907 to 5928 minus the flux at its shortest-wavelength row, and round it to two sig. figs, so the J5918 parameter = -14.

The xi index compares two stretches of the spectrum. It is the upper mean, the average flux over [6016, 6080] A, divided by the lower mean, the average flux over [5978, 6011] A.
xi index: 0.973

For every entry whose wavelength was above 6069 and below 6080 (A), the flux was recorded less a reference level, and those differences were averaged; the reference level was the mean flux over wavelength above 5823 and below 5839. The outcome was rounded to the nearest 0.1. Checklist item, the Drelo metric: -1.2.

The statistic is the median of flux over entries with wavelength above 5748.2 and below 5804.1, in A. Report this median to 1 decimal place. 14.0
